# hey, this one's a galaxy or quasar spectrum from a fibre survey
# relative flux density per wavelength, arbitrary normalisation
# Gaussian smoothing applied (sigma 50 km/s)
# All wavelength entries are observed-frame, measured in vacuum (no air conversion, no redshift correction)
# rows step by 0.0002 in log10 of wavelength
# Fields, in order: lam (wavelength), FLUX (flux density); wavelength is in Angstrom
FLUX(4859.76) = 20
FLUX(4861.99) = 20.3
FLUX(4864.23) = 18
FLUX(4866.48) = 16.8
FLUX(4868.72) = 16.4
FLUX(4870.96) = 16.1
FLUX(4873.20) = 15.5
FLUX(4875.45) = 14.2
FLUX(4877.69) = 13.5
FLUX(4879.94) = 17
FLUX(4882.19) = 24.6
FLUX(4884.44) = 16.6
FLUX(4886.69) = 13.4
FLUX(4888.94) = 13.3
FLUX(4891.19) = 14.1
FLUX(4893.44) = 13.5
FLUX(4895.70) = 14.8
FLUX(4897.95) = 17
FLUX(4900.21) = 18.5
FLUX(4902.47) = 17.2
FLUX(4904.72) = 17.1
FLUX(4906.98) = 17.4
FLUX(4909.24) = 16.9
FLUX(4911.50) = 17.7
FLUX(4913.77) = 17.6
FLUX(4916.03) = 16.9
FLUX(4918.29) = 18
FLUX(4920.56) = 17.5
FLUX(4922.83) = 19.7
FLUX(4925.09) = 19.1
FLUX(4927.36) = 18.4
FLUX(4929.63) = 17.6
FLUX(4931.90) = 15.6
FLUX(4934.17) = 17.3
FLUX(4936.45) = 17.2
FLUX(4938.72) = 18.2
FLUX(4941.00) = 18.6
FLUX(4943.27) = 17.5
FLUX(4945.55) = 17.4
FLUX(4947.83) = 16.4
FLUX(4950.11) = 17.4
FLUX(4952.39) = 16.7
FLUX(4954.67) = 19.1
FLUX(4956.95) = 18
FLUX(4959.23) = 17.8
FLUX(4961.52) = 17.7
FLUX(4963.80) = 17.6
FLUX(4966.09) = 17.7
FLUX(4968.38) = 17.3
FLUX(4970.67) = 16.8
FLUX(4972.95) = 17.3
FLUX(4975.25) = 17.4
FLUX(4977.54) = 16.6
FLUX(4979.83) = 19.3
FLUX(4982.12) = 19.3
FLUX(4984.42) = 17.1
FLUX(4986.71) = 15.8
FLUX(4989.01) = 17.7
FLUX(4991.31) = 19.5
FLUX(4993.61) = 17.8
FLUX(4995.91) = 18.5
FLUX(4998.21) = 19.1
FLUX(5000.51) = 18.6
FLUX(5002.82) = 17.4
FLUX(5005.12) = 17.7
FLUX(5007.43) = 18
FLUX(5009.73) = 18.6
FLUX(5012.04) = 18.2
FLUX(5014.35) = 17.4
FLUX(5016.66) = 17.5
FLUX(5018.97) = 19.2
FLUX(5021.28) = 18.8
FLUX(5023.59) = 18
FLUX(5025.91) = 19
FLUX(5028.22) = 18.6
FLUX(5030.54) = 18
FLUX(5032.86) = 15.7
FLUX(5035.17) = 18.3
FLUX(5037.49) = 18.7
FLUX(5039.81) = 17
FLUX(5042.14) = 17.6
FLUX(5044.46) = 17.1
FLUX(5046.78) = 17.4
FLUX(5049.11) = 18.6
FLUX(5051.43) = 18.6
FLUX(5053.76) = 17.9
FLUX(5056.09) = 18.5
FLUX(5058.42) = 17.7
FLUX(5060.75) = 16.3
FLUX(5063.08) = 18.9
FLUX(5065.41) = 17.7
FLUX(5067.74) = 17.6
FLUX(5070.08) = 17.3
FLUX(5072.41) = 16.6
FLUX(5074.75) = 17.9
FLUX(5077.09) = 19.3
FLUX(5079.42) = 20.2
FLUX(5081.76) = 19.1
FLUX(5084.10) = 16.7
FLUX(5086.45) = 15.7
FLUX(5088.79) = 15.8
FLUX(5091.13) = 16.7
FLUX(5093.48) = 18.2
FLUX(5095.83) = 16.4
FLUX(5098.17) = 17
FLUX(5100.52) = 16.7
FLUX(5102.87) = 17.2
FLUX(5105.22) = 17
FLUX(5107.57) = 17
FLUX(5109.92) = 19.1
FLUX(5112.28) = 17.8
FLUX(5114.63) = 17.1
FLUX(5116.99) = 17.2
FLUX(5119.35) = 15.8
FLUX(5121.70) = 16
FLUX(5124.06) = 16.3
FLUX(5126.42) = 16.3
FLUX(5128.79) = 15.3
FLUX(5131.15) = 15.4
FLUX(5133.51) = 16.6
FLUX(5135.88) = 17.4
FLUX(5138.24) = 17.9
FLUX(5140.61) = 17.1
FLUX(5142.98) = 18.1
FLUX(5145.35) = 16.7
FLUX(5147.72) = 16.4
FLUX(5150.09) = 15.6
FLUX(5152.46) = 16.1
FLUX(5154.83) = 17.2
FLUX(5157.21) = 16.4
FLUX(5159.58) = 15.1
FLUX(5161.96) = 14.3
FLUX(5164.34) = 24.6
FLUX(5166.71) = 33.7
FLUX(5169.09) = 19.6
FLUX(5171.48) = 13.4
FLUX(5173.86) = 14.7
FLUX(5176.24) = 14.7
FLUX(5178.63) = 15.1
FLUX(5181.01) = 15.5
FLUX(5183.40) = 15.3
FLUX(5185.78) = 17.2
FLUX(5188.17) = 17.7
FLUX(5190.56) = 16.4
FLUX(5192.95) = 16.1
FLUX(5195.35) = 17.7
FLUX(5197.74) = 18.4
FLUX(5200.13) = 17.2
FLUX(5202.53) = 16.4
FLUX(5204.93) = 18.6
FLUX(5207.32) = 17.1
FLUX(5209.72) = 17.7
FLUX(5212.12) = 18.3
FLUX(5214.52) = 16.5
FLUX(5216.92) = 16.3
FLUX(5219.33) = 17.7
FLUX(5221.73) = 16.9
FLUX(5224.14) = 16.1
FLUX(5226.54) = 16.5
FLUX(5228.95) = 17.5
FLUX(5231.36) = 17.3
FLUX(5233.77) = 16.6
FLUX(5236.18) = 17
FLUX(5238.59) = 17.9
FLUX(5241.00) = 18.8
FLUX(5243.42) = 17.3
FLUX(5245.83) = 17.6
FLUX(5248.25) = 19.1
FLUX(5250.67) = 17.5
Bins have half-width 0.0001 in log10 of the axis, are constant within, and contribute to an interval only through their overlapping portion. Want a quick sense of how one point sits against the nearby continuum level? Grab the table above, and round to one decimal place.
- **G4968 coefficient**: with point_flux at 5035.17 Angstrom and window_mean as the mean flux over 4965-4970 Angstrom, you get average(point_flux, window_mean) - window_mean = 0.4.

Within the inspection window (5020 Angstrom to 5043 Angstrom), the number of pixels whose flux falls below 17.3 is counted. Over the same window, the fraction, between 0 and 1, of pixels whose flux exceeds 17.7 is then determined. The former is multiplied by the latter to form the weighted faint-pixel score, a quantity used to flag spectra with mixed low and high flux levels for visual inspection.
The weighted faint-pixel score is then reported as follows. 1.4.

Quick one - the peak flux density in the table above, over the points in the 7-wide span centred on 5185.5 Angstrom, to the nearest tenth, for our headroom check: 17.7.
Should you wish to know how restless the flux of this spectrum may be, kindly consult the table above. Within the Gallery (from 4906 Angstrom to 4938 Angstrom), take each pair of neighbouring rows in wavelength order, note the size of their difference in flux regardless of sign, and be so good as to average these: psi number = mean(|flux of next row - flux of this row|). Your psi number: 0.91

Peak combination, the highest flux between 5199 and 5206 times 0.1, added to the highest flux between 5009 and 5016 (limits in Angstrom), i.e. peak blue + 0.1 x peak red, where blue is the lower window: 20.5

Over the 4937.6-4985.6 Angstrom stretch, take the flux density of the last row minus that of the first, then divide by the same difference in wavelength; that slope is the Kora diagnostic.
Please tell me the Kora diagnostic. -0.02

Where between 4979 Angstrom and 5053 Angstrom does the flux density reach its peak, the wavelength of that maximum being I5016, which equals 4991.31 Angstrom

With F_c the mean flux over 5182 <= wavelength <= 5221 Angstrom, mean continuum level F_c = 17.2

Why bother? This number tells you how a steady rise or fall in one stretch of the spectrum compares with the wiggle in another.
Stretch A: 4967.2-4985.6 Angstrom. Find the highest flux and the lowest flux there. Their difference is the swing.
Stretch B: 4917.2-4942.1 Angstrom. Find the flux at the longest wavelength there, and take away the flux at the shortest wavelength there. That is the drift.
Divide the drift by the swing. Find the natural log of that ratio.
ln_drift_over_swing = -1.5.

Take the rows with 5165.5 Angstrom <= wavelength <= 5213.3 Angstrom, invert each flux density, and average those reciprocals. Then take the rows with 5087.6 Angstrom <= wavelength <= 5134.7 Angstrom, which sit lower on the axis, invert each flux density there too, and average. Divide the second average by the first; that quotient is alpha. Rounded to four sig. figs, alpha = 1.016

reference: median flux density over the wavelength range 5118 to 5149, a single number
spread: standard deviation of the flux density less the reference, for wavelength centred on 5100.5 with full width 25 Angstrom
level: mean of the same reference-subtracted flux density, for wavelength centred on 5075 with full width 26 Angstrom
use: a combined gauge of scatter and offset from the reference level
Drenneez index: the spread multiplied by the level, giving 1.3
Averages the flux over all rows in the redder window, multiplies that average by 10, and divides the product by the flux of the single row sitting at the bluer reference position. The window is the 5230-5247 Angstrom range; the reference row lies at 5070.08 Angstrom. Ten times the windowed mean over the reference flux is 10.1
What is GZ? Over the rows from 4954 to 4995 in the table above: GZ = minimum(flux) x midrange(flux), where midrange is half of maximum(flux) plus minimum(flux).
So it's 279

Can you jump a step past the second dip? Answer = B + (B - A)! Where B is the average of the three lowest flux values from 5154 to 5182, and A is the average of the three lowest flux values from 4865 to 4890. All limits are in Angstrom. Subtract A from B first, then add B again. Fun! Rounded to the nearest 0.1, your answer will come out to 14.9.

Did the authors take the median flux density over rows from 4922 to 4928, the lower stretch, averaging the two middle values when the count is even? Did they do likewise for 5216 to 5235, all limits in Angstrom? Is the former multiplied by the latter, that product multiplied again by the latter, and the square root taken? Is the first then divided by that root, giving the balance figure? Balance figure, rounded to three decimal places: 0.261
